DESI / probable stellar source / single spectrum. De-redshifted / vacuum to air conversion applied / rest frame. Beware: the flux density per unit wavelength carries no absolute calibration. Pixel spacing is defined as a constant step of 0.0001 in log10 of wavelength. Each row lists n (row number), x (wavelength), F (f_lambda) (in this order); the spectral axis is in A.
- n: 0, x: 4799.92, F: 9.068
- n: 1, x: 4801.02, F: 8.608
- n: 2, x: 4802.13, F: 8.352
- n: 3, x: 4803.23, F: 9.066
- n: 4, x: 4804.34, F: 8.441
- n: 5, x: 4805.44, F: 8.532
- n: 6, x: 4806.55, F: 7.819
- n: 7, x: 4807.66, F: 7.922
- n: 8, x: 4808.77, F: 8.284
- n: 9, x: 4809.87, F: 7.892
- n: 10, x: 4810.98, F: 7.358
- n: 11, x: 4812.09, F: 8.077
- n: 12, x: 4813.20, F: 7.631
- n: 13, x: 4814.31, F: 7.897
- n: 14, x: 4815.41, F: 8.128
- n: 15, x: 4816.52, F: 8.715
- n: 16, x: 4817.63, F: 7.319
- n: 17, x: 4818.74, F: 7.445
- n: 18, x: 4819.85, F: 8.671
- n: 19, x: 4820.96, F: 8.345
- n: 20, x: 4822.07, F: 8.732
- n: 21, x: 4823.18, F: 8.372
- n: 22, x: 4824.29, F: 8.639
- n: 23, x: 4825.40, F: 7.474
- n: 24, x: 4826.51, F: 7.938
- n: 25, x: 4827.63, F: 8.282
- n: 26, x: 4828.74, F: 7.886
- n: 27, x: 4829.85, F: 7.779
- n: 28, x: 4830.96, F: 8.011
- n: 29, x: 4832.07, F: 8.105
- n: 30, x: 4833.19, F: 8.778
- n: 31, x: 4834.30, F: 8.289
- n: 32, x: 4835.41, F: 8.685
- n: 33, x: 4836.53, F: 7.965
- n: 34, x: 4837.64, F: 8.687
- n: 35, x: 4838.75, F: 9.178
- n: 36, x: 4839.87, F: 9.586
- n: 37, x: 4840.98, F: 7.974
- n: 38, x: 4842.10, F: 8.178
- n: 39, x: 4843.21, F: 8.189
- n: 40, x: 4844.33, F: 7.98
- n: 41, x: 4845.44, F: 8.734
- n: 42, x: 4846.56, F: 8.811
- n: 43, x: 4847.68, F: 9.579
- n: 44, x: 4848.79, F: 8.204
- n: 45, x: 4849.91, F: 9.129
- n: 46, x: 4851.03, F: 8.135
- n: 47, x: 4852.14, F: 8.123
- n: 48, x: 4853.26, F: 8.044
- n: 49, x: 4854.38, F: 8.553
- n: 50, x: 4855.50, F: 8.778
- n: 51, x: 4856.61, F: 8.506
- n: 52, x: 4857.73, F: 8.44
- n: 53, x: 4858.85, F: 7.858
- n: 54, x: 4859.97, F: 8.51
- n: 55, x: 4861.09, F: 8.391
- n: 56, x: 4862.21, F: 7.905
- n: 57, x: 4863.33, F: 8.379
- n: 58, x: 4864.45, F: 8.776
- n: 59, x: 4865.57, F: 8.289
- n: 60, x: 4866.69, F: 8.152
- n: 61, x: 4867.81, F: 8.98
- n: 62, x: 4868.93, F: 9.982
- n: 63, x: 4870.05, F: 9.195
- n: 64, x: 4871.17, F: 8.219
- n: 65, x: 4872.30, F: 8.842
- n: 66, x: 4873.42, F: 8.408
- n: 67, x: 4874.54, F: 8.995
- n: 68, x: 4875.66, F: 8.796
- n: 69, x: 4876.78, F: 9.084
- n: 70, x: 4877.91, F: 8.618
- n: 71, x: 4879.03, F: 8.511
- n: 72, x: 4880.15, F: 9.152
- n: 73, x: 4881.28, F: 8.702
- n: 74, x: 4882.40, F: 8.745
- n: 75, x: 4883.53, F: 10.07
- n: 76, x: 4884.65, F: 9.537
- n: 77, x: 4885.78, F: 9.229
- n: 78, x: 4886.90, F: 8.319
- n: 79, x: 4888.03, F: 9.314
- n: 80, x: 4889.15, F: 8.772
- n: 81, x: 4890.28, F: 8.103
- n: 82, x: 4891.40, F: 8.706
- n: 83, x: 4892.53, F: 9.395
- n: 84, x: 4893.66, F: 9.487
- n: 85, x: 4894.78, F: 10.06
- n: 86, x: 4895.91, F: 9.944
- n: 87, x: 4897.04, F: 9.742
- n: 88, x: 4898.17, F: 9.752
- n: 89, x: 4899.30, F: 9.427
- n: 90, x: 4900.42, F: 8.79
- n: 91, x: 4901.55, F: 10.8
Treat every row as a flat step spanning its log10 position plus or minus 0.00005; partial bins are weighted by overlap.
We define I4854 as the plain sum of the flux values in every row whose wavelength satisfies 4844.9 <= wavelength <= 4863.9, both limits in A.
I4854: 144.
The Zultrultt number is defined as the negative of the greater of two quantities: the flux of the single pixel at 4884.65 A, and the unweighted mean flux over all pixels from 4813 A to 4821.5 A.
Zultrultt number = -9.5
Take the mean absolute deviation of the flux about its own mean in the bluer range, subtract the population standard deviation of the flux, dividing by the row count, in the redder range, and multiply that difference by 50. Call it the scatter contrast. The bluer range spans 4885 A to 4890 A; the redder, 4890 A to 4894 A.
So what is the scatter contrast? -10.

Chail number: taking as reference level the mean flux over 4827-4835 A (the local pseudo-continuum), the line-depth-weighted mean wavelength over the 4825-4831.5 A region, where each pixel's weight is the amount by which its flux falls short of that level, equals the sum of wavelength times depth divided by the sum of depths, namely 4827.6 A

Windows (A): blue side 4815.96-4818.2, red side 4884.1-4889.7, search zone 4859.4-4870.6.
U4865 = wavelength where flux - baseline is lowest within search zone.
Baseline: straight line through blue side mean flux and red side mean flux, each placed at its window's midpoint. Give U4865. 4862.21 A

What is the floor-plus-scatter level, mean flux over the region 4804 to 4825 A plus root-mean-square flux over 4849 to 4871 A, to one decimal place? 16.7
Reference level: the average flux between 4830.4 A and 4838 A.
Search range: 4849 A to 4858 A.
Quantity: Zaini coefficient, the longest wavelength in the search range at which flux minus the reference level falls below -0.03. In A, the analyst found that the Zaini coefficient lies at 4853.26 A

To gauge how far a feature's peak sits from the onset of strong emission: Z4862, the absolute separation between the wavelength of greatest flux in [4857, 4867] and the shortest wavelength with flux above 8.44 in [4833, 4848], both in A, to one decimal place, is 31.3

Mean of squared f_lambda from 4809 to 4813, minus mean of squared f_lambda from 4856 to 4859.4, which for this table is -8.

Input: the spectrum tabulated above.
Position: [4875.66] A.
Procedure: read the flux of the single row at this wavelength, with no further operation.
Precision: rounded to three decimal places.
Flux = 8.796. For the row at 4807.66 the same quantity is 7.922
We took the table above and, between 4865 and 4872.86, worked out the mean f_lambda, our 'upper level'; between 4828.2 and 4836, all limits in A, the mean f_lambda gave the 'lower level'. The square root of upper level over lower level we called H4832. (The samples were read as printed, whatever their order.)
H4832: 1.035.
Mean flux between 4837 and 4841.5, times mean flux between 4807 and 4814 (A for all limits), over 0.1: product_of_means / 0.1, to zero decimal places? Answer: 696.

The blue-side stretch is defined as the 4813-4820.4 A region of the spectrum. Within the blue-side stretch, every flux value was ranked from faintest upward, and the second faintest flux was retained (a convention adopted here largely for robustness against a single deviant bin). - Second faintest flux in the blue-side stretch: 7.445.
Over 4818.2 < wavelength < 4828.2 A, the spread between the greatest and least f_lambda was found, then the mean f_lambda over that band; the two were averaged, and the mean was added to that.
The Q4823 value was 13.0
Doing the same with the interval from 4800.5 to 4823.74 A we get 13.1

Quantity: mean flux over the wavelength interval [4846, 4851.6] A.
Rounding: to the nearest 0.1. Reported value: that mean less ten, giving -1.2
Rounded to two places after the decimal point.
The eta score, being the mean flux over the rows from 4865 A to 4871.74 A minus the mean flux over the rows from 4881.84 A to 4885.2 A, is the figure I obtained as -0.65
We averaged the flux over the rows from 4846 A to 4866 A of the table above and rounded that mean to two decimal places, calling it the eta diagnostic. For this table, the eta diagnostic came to 8.47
